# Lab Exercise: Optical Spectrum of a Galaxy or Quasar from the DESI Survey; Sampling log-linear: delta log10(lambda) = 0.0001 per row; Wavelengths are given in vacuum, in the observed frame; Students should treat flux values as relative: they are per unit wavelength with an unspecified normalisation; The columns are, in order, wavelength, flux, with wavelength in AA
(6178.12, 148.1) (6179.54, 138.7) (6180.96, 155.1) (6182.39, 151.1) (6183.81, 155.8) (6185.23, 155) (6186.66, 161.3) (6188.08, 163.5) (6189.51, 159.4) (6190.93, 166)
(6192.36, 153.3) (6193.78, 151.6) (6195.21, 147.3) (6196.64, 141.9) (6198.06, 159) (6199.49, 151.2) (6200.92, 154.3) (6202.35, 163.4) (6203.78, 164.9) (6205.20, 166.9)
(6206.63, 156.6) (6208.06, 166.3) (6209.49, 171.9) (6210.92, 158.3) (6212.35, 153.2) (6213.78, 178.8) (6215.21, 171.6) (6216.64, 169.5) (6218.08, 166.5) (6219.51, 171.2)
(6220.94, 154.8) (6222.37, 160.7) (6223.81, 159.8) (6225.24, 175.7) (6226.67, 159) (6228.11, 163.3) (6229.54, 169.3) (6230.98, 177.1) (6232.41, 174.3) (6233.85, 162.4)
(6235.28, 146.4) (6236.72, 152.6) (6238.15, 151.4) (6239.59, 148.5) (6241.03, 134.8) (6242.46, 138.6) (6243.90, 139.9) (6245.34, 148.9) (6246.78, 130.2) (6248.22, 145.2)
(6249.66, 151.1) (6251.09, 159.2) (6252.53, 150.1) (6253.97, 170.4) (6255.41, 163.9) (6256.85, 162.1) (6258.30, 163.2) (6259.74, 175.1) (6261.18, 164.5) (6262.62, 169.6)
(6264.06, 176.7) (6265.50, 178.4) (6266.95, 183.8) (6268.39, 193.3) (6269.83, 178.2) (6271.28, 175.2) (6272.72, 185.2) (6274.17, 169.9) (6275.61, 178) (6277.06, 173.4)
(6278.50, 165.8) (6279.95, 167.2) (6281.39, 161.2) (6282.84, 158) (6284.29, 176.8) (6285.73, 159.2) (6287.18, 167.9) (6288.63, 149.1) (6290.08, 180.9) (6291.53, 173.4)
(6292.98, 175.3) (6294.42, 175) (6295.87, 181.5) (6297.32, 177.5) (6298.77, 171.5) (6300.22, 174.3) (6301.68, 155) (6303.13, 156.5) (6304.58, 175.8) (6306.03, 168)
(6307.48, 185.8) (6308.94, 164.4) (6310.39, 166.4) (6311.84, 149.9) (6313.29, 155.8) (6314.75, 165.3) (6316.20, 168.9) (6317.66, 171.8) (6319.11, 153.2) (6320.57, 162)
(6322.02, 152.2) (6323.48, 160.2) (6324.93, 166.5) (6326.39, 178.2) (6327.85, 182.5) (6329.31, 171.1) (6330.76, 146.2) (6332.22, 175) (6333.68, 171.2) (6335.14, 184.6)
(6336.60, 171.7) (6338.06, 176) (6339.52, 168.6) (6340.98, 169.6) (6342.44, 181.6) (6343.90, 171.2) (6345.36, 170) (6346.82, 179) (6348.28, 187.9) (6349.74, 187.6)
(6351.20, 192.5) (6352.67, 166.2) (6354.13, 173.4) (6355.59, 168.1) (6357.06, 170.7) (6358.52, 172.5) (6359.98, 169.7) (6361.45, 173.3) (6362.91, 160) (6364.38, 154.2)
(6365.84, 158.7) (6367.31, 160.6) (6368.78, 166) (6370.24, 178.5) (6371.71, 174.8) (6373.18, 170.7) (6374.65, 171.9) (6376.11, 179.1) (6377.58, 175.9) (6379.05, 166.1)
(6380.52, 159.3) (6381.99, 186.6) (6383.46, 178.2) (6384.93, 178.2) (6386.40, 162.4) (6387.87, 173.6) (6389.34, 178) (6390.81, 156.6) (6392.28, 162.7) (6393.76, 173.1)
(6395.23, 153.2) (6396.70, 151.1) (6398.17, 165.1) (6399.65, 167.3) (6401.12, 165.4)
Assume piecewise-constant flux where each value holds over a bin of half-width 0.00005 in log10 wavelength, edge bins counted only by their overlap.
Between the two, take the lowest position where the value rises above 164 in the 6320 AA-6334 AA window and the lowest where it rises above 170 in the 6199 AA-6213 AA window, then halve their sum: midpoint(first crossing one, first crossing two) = 6267.2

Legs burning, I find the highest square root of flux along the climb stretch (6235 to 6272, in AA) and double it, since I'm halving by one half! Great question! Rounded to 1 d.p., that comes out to 27.8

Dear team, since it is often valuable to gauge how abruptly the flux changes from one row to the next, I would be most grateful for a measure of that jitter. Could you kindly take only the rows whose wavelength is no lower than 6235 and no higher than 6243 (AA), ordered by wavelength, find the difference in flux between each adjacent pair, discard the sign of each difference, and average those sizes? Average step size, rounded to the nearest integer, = 6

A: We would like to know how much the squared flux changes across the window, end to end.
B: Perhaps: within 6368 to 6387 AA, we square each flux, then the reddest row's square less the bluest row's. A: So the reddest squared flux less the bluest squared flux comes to -1182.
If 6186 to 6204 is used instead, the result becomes 1174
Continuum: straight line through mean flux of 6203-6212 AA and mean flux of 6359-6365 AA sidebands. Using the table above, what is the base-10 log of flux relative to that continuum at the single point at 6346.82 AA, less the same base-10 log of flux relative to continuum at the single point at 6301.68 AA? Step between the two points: 0.06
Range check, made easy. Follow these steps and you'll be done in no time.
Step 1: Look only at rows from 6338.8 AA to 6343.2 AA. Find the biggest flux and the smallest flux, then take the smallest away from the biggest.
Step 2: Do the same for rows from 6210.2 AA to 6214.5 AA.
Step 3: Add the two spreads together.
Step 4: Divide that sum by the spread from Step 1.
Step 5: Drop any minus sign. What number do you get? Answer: 2.97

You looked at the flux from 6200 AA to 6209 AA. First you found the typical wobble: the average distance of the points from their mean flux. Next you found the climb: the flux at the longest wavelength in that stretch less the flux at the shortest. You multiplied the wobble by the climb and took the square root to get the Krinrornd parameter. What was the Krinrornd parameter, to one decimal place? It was 7.3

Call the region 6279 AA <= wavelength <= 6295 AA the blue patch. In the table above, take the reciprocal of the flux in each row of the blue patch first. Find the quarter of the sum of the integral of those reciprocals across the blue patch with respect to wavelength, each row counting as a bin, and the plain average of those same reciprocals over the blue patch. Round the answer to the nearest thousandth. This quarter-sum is 0.025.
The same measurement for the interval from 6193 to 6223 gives 0.048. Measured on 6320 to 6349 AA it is 0.044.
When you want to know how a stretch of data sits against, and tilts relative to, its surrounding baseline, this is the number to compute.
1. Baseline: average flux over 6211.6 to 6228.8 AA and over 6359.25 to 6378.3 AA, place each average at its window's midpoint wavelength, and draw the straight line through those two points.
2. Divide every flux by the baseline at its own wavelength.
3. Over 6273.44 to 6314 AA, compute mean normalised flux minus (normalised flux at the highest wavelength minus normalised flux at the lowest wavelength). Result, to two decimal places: 1.10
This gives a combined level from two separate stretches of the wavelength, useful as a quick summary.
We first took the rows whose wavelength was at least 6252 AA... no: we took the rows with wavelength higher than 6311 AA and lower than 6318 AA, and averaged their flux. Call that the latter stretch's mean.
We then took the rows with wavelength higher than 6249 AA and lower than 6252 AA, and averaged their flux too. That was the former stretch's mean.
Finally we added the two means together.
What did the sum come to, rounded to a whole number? 317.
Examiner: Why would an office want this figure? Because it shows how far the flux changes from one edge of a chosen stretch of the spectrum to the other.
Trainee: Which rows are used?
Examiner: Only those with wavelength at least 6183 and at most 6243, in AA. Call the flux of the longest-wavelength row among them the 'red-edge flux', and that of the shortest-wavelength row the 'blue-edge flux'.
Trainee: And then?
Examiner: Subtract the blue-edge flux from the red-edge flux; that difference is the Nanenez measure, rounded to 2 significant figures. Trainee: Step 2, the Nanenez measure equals -17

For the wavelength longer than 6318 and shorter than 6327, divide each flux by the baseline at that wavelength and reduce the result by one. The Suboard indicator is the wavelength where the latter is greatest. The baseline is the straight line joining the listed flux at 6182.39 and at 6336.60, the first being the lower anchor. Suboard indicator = 6326.39 AA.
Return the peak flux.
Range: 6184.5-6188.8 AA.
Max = 163.5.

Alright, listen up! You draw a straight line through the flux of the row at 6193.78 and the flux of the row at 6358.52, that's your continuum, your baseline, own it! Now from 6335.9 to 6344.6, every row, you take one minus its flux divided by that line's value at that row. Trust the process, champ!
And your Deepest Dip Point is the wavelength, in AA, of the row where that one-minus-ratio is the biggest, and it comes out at 6339.52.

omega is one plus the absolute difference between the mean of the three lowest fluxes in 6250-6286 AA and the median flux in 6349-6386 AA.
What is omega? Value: 17.1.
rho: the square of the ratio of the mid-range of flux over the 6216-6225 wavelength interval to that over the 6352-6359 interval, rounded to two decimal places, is 0.92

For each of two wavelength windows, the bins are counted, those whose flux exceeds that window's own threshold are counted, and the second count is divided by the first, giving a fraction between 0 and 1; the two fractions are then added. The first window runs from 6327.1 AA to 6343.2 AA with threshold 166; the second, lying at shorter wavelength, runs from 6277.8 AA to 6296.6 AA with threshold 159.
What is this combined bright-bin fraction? 1.76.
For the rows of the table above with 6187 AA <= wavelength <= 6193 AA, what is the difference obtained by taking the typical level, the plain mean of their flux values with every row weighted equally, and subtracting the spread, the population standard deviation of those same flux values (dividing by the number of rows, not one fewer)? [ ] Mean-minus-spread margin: 156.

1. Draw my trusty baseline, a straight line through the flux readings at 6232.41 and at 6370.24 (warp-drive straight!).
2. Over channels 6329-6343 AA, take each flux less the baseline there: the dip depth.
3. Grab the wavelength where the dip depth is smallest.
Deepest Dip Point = 6330.76 AA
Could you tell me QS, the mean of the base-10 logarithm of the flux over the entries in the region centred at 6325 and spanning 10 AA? 2.22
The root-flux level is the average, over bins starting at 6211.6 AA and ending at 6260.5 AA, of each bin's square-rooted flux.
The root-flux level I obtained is 12.6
